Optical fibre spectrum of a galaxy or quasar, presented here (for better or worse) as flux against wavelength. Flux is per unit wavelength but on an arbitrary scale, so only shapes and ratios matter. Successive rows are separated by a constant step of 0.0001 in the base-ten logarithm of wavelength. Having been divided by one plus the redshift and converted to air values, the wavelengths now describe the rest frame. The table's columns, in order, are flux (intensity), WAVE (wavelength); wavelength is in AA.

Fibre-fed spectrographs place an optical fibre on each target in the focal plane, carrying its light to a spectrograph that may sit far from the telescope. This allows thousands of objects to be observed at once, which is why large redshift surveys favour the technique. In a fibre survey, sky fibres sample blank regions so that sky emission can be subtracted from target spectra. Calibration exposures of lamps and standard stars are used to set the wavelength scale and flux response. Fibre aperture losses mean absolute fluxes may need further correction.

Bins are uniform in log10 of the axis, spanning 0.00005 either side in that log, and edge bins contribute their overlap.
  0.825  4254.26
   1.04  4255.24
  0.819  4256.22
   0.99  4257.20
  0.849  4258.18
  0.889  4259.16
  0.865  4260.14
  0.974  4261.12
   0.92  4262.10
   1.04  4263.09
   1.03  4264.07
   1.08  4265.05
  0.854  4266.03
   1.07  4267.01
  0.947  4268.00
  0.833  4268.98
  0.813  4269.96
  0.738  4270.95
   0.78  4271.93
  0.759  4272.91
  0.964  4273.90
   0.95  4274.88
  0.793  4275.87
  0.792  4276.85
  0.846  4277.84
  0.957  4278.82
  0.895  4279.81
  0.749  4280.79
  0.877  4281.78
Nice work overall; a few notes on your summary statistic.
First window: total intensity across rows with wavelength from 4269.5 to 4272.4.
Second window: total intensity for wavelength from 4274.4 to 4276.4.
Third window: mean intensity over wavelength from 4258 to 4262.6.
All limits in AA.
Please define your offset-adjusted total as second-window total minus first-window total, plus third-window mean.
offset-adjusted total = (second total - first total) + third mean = 0.31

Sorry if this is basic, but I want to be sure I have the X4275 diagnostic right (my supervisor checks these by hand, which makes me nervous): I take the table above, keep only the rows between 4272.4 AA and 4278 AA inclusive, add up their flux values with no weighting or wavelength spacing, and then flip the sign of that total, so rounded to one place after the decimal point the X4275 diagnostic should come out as -5.1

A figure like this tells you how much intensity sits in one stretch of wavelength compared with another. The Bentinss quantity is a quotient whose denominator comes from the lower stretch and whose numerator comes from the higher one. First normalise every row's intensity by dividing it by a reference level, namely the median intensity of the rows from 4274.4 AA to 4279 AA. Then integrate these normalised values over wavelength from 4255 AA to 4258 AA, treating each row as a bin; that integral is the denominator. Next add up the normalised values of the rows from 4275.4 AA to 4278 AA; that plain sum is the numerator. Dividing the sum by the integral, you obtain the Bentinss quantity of 0.87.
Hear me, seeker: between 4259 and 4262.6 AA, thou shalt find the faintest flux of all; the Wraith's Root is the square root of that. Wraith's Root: 0.93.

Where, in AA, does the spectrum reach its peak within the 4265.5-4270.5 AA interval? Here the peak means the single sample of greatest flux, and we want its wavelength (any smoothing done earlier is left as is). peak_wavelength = 4267.01 AA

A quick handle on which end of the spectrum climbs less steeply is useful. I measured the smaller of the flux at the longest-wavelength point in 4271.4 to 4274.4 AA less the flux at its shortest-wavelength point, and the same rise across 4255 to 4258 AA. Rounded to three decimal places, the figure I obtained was -0.050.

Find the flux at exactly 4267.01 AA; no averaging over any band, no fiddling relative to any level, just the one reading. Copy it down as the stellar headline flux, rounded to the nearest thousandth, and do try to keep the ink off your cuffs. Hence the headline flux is 1.070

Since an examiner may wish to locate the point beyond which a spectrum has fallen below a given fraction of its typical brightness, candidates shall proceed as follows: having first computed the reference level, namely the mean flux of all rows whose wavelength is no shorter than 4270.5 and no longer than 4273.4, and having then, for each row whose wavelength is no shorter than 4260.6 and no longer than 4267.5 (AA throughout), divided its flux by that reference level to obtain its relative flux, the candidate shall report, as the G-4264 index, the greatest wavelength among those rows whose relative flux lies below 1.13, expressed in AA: 4266.03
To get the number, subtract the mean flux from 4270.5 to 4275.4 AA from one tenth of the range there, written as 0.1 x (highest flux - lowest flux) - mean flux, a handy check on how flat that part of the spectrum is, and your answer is -0.816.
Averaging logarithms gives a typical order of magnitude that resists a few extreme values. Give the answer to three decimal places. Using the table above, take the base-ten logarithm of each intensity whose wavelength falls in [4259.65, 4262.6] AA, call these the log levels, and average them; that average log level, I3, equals -0.037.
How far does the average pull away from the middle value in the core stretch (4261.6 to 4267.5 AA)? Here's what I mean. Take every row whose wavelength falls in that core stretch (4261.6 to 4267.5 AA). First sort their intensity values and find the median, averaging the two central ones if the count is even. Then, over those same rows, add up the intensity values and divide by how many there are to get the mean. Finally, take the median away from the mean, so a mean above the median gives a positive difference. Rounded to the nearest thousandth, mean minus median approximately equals -0.036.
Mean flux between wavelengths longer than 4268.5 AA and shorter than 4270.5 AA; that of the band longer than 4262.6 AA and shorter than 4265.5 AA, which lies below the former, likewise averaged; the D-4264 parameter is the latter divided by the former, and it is 1.28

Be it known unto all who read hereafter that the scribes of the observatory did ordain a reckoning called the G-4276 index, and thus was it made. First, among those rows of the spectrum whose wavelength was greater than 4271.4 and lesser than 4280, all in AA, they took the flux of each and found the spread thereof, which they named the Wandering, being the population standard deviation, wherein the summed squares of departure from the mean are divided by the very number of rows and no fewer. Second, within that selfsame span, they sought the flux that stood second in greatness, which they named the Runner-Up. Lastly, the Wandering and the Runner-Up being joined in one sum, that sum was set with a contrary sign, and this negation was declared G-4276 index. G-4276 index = -1.04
